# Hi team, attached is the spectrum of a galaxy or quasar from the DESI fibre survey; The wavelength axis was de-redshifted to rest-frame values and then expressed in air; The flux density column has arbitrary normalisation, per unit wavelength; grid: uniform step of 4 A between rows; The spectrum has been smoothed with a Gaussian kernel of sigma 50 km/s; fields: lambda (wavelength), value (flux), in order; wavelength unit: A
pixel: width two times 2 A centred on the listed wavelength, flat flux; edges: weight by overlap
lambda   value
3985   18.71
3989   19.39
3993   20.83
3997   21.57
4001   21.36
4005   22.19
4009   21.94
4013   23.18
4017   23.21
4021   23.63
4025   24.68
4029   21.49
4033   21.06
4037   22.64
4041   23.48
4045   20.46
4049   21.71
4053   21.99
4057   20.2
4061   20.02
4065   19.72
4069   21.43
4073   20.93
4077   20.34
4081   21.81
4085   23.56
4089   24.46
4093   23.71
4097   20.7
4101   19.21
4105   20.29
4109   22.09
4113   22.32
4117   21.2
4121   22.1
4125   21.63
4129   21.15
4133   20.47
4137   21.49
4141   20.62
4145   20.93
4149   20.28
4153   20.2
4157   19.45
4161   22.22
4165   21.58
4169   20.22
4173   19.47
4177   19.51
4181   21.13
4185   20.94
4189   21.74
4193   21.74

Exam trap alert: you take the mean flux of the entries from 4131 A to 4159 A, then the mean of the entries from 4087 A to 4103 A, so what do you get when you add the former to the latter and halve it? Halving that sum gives 21.3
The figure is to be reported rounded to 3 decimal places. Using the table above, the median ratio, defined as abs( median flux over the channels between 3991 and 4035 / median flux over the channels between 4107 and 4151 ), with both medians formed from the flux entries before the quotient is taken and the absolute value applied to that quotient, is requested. 1.035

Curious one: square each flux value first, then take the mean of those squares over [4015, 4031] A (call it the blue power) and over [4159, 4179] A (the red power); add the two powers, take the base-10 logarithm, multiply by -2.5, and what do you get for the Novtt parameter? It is -7.46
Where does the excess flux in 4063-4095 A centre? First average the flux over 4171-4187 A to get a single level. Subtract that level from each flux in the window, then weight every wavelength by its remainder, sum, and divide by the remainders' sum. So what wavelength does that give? 4086.6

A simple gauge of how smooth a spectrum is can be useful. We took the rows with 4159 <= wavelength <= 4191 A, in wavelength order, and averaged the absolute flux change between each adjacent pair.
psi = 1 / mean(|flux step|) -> 1.30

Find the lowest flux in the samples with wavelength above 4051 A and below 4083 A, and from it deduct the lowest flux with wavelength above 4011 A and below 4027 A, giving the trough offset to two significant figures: -3.5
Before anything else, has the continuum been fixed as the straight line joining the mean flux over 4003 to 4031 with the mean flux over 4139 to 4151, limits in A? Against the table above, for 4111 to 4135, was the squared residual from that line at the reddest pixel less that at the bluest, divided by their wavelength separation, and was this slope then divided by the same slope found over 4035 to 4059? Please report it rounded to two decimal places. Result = -0.30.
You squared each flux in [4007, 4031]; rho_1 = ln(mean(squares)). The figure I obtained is 6.27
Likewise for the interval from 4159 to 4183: 6.06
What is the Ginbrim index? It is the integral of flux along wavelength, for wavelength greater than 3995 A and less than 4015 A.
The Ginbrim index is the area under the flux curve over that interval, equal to 441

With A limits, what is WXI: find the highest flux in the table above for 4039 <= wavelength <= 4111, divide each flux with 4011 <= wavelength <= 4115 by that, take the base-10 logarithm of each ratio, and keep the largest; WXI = 0.0039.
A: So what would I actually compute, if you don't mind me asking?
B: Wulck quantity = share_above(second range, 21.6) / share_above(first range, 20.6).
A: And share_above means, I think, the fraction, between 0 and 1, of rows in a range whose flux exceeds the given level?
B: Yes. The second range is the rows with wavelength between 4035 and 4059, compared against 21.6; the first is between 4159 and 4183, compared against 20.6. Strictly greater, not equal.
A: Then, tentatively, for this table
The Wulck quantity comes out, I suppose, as 1.3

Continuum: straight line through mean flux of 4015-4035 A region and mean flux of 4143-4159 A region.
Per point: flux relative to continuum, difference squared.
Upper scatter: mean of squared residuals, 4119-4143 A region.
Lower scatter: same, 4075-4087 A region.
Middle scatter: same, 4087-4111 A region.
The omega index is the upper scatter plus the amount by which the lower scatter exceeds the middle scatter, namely -1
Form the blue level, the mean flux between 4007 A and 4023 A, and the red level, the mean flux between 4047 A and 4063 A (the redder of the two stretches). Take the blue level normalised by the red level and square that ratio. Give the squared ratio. 1.20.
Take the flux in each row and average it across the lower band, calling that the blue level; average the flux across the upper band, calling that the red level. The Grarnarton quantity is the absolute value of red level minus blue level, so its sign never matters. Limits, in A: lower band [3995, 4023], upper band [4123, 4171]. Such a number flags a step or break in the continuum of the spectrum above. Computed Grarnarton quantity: 1.6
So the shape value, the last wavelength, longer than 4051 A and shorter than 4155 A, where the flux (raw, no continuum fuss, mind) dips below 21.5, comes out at 4153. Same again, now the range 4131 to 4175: 4173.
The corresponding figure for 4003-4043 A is 4033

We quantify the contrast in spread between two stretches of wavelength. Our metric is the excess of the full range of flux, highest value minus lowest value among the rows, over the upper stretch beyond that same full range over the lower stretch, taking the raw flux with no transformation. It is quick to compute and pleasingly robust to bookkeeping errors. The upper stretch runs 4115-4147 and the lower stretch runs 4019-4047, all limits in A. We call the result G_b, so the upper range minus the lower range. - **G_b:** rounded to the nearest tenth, -2.6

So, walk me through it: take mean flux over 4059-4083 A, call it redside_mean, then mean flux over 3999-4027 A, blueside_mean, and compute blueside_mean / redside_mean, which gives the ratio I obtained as 1.11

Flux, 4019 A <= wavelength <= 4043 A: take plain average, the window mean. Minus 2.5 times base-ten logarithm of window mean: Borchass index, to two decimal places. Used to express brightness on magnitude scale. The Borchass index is -3.40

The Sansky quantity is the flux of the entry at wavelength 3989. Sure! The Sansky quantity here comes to 19.39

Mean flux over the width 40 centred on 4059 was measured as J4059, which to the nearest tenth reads 21.0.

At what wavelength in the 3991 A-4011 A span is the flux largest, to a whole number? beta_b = 4005 A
